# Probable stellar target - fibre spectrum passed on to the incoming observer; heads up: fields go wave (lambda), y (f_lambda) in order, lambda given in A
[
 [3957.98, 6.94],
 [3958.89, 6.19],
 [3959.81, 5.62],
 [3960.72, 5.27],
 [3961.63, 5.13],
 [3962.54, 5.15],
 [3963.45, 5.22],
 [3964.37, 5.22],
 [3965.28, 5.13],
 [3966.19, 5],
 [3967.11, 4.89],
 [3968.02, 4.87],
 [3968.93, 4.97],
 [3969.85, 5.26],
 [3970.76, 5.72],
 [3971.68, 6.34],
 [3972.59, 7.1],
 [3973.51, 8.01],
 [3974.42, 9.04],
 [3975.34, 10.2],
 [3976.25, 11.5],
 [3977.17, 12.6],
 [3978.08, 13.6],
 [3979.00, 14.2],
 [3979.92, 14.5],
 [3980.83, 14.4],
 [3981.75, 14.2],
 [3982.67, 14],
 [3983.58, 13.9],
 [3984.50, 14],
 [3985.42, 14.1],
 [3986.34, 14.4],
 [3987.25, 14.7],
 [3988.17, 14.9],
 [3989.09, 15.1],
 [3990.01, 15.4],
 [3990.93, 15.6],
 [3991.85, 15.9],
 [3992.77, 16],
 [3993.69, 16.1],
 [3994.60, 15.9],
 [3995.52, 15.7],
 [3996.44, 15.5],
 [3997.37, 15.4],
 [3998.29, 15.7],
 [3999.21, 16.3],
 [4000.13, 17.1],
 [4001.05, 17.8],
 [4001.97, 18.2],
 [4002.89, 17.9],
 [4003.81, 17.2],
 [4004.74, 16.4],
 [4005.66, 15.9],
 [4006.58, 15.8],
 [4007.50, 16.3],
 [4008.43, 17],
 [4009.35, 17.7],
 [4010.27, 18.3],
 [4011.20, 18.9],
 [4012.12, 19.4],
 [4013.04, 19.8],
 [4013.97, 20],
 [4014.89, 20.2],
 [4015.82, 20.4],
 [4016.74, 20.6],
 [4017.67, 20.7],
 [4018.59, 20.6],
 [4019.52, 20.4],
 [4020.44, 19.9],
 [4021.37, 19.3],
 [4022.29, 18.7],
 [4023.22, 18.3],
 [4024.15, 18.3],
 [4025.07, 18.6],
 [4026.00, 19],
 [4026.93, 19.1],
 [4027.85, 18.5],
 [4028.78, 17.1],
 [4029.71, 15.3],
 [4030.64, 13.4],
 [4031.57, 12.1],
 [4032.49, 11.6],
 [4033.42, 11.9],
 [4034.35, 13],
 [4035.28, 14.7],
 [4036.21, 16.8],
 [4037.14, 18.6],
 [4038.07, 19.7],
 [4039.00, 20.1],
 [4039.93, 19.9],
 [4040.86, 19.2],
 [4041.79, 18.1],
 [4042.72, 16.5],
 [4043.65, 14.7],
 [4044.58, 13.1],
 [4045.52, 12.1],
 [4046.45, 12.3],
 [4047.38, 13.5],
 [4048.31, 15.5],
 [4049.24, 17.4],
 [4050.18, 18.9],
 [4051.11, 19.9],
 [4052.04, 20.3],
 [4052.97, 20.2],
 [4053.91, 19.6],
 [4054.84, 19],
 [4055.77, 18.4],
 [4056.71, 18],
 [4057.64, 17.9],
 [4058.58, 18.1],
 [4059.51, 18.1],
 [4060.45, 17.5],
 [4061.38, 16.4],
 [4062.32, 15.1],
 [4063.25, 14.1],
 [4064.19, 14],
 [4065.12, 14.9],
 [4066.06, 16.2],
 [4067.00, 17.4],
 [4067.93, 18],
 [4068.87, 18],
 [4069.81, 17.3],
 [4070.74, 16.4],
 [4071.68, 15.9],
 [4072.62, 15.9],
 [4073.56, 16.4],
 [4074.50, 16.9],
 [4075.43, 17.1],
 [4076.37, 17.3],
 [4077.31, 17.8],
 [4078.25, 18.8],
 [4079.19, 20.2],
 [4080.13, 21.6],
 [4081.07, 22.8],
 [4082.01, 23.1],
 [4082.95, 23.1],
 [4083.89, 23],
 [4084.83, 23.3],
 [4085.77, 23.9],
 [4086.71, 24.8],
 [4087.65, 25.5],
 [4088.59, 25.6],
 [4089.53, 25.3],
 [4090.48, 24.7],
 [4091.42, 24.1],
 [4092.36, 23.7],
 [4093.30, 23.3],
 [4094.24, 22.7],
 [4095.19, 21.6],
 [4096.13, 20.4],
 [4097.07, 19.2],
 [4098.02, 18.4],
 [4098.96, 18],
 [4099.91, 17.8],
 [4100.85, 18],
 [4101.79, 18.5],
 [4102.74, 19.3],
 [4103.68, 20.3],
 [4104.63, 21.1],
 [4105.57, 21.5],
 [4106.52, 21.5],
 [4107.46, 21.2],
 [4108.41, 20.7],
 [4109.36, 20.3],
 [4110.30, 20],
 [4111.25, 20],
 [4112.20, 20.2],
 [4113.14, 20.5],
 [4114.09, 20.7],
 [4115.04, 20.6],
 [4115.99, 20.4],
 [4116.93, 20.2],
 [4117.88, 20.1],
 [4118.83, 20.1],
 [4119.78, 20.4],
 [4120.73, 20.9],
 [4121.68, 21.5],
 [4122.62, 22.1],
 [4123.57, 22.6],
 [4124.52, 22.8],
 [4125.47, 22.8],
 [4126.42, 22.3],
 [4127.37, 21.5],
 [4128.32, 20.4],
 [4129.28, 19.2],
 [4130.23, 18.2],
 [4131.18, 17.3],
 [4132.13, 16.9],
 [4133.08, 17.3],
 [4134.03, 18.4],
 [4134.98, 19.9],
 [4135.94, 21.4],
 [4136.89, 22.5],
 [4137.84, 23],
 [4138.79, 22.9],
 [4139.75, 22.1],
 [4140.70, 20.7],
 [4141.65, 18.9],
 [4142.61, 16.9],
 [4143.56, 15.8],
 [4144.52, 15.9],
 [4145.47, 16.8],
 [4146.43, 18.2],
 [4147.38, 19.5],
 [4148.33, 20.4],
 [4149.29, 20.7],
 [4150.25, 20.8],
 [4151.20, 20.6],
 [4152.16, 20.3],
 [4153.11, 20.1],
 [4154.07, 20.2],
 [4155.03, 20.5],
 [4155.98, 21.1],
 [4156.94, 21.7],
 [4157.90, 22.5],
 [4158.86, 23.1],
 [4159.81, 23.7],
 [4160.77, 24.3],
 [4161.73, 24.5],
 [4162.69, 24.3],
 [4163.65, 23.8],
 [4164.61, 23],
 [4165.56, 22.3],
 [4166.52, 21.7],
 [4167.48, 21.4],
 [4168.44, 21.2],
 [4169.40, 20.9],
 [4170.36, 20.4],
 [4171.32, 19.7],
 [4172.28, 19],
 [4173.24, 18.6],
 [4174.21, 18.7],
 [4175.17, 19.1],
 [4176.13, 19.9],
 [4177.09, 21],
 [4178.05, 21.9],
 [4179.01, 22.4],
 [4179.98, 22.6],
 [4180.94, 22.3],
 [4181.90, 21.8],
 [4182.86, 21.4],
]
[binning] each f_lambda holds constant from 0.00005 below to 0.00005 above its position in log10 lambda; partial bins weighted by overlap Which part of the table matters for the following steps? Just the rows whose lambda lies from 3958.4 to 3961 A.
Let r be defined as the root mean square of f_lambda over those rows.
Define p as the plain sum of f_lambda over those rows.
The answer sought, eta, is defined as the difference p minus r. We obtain 11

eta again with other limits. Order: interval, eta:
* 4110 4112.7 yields 40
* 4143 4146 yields 32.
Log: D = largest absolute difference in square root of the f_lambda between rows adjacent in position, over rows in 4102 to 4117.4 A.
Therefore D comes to 0.112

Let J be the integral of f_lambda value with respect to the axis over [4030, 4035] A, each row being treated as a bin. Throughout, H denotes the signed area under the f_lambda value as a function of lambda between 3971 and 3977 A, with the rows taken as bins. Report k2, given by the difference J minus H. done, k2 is 10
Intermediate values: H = 53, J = 63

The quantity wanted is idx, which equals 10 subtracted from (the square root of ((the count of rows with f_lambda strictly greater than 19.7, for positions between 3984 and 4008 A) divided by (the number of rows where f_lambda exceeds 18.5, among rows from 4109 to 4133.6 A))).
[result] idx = -10.0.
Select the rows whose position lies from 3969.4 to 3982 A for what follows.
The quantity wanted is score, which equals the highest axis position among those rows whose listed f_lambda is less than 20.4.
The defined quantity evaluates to 3981.75 A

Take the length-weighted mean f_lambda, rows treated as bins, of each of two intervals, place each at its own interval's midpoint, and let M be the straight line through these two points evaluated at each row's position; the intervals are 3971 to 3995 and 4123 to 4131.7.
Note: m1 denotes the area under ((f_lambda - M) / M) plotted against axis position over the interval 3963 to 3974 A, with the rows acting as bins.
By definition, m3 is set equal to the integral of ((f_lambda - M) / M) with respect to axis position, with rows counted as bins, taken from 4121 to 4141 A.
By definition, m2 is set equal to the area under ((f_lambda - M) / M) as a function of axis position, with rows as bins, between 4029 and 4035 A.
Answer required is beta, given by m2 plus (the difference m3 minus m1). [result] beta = 4.8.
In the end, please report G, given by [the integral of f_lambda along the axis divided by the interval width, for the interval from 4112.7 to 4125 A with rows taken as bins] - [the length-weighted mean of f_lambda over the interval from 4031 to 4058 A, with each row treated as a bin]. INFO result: 4.4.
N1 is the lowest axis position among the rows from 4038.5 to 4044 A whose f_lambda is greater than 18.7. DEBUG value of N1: 4039.00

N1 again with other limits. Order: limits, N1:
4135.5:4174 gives 4135.94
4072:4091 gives 4078.25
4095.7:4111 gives 4096.13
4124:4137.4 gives 4124.52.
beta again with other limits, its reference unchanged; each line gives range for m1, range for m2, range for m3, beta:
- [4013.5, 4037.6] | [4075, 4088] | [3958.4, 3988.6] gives -9.4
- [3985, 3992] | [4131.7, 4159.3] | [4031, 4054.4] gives -3.0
